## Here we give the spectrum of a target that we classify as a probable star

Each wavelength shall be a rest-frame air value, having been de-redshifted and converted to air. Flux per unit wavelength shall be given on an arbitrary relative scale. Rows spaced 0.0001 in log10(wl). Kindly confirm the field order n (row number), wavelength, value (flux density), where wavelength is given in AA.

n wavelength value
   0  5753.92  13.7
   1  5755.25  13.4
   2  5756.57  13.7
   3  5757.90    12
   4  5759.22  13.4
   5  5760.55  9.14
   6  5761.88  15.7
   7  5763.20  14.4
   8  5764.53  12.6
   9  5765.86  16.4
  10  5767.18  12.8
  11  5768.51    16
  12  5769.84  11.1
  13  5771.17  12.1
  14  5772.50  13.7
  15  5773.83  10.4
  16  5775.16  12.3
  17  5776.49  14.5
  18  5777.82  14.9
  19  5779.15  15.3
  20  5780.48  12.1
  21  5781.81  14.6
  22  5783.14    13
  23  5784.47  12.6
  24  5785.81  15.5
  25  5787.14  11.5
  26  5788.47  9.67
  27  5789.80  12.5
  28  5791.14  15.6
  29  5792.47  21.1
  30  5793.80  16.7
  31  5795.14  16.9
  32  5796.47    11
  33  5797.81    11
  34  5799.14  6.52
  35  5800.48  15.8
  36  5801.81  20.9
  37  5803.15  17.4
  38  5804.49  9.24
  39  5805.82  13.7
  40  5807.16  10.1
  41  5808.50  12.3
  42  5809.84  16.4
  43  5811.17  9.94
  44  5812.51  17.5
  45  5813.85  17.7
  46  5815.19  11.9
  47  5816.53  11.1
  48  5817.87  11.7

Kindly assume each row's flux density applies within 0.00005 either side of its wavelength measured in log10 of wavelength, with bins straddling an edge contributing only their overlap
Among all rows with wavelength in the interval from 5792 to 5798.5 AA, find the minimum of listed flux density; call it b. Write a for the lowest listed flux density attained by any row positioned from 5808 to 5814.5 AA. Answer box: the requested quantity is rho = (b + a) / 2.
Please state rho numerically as 10.5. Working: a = 9.94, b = 11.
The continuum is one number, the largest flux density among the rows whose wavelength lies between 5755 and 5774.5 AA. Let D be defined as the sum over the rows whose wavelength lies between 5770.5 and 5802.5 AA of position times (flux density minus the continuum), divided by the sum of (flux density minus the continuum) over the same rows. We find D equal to 5784.2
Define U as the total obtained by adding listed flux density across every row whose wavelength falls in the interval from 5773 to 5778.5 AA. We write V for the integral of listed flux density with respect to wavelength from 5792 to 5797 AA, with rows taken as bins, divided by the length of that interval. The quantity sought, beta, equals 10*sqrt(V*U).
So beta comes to 292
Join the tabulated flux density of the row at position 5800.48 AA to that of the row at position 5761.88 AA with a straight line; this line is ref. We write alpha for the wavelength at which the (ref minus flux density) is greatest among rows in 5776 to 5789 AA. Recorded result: 5788.47 AA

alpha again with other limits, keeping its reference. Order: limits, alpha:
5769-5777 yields 5773.83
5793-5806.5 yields 5799.14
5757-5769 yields 5760.55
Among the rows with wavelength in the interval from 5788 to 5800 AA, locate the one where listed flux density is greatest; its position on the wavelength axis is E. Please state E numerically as 5792.47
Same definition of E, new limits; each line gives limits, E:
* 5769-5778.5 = 5777.82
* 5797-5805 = 5801.81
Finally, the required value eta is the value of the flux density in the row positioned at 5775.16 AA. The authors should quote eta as 12.3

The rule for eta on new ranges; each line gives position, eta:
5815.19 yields 11.9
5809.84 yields 16.4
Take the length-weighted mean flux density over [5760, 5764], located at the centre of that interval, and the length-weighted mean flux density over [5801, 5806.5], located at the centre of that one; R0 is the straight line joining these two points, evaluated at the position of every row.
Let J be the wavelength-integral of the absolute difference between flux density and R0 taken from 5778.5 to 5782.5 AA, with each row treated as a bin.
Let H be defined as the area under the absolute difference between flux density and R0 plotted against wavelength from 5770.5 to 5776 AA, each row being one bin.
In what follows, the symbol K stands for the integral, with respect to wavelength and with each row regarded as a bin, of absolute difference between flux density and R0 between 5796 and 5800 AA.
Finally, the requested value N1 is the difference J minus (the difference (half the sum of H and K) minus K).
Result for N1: 11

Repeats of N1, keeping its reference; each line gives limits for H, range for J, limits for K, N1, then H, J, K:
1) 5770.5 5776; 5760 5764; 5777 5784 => 10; 8.8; 10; 8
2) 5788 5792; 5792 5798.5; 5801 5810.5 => 35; 10.8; 23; 34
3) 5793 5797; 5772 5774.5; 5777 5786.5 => 5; 10.8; 5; 12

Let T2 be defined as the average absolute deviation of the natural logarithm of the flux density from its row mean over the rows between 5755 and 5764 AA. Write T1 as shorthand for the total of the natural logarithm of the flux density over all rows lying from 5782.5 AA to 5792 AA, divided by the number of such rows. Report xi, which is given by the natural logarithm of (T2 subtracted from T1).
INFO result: 0.89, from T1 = 2.55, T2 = 0.12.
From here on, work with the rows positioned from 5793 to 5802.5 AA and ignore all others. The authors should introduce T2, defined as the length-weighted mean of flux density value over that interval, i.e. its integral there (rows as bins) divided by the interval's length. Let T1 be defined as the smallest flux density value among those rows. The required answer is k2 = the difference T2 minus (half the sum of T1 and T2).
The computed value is 3.9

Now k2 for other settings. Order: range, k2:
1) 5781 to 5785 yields 0.4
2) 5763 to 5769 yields 0.9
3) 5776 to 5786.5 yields 1.0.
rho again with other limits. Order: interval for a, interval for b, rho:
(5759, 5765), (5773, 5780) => 9.8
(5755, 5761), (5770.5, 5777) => 9.8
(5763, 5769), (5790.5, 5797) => 11.8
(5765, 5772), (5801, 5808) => 10.2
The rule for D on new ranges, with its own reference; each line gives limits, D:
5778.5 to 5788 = 5783.6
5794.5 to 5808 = 5801.4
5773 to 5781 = 5776.5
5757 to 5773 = 5764.8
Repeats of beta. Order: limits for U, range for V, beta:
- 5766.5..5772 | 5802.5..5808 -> 256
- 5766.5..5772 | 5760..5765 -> 261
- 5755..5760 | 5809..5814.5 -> 283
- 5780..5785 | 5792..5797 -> 293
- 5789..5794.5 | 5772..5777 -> 289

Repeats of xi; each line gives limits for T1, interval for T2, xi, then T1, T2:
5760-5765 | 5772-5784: 0.89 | 2.54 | 0.10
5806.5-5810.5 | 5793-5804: 0.81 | 2.54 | 0.30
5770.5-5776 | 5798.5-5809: 0.79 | 2.49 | 0.29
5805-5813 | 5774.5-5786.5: 0.91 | 2.57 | 0.09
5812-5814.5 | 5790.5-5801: 0.95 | 2.87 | 0.29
